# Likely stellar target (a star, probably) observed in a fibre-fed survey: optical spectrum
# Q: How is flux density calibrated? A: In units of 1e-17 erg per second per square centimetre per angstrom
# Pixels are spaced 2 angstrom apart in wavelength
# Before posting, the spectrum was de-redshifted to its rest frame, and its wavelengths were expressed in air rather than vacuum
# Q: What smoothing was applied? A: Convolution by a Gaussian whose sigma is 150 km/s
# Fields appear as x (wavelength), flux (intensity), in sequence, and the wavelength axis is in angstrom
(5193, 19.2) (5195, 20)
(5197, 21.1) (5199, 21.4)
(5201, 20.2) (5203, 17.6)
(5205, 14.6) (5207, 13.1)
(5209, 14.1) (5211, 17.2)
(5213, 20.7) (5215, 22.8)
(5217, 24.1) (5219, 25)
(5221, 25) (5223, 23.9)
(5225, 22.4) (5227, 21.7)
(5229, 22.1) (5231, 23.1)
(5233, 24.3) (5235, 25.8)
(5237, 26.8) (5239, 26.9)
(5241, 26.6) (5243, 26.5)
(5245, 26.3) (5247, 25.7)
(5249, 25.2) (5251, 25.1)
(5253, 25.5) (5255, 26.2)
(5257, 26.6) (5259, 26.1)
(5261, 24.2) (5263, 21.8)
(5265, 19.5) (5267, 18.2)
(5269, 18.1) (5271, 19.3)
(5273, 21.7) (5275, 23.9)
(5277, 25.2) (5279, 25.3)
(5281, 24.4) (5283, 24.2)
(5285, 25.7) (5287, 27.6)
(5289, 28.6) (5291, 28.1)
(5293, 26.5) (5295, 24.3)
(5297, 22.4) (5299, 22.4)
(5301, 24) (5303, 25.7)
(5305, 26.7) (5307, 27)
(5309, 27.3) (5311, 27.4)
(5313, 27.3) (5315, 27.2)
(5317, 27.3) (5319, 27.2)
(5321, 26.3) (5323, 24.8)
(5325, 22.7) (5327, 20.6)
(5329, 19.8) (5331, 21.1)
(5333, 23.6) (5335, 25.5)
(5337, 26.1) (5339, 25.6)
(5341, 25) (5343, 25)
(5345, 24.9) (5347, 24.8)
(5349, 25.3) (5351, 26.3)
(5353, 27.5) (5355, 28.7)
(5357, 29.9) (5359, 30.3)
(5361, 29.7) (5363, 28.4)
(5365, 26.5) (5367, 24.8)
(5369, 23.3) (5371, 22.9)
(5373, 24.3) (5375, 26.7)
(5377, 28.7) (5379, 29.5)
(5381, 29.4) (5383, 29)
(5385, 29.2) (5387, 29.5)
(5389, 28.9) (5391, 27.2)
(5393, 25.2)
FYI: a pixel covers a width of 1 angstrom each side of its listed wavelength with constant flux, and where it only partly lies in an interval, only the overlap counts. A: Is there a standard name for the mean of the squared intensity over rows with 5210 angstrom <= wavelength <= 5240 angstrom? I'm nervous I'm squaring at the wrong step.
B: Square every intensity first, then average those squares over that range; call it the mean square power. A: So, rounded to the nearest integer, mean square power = 556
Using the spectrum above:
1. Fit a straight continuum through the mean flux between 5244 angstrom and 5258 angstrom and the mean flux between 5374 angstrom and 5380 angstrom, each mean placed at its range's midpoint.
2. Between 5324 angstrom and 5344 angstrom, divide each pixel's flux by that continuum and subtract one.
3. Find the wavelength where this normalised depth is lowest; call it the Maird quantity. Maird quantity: 5329 angstrom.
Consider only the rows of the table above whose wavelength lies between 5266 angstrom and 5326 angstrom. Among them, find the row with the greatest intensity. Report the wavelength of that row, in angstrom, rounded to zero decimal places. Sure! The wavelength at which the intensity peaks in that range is 5289 angstrom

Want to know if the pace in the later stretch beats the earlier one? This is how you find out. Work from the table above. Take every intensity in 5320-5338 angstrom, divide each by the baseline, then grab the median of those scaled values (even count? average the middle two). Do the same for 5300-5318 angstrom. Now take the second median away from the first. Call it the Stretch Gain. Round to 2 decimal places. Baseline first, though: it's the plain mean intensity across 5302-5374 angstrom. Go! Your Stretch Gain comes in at -0.14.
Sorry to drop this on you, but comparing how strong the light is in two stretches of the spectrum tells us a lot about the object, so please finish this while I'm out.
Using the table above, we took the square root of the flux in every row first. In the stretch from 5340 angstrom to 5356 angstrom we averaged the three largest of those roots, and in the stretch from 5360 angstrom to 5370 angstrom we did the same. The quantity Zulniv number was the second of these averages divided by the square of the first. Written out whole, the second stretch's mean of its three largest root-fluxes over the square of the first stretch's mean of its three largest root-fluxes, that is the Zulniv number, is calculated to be 0.193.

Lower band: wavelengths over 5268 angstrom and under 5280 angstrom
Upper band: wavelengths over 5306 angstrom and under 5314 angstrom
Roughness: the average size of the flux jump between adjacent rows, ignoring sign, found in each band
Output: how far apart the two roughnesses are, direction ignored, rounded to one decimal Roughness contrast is 1.3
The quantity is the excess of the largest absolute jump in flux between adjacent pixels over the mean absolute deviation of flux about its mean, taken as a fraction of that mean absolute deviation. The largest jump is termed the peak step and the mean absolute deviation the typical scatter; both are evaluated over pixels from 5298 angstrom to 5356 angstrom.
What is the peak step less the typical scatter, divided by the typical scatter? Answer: 0.47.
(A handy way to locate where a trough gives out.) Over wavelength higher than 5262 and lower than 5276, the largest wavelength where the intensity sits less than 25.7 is 5275 angstrom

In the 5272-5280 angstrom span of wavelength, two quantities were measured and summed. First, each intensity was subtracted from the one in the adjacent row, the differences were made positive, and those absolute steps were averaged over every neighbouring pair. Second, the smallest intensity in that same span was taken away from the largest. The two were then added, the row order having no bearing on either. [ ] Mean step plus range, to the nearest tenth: 4.8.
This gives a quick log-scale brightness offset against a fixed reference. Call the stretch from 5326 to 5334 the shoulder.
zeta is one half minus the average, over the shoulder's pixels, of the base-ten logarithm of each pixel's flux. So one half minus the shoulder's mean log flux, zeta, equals -0.83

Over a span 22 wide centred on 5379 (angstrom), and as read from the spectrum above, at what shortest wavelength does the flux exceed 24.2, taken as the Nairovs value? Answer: 5373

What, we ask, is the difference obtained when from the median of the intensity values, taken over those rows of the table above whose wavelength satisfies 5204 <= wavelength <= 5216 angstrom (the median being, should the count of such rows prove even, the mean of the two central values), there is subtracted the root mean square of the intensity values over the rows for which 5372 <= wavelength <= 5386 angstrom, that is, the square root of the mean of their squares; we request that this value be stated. -12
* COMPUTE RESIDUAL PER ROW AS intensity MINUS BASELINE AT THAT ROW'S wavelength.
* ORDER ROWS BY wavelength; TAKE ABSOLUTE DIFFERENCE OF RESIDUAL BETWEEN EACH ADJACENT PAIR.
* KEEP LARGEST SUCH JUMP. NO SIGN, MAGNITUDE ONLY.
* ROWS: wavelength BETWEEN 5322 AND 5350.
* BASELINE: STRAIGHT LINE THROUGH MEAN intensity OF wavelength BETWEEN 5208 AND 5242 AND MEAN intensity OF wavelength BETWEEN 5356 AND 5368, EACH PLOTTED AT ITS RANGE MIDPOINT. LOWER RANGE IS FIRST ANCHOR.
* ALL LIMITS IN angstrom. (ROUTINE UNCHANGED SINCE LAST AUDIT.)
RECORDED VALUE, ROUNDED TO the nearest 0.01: 2.42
